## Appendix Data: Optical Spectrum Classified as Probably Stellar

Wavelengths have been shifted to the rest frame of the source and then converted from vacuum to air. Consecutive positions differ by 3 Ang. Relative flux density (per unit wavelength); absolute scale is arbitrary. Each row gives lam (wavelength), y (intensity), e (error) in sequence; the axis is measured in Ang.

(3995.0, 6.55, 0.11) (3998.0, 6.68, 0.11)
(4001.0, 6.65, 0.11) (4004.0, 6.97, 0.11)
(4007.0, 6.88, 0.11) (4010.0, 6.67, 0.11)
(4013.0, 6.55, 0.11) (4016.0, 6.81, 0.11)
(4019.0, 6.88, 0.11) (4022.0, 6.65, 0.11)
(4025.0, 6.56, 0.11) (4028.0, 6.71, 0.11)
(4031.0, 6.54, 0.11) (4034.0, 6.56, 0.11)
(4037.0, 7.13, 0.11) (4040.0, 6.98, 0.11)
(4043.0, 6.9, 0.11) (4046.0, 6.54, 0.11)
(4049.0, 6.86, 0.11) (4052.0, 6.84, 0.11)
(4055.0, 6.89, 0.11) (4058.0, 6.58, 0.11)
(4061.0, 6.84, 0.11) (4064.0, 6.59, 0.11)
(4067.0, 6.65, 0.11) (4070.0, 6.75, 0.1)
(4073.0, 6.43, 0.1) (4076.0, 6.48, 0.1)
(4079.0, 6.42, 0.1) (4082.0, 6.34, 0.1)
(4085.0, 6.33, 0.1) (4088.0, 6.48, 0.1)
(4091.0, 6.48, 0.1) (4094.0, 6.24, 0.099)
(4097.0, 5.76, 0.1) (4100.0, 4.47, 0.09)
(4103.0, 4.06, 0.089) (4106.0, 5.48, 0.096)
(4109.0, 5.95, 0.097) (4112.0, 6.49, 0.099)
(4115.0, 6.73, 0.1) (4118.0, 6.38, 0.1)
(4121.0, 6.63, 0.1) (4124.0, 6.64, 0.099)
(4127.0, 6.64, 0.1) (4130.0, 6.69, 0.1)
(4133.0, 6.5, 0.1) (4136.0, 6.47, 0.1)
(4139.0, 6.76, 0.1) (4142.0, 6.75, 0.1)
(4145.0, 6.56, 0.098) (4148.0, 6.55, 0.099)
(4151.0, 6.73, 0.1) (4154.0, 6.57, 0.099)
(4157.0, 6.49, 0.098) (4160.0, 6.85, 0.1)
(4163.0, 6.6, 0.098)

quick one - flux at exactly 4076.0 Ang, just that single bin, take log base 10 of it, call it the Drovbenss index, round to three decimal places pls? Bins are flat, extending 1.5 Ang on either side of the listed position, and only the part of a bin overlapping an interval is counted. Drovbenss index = 0.812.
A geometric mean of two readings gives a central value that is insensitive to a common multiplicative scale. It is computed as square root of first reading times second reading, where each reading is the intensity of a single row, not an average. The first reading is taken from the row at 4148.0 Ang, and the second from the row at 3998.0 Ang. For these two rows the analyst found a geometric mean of 6.61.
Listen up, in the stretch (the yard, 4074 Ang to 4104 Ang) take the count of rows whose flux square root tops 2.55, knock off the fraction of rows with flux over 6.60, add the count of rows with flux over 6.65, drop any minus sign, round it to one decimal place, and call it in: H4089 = 0.0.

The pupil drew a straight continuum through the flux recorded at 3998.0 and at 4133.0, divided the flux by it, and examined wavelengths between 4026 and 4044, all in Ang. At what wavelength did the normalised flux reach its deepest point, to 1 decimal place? 4031.0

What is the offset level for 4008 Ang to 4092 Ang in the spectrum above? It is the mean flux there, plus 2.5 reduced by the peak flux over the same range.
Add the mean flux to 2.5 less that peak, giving 2.03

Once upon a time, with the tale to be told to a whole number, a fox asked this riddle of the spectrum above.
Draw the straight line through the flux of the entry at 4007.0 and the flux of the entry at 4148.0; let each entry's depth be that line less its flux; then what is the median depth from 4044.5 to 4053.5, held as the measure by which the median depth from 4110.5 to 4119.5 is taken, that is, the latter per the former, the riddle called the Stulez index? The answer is -2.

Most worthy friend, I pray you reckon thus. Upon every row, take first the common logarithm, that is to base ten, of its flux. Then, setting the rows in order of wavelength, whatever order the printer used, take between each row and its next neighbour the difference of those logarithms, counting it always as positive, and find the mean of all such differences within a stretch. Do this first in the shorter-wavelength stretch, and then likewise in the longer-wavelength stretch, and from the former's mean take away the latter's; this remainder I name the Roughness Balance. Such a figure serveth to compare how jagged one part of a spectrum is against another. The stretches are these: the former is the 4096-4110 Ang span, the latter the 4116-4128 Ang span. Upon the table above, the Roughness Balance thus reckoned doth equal 0.0737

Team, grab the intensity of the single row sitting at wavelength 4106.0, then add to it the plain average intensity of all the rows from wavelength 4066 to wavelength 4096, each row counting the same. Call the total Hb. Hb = 11.9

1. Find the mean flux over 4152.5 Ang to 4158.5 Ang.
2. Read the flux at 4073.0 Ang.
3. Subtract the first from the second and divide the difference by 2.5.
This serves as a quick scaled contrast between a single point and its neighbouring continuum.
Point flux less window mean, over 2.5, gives -0.04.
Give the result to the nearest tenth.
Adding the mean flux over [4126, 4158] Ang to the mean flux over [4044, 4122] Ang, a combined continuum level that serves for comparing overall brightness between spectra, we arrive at 12.9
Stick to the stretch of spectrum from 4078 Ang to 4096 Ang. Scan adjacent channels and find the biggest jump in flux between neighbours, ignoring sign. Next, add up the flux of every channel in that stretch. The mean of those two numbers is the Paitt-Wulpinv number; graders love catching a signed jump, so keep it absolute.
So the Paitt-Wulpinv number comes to 19.3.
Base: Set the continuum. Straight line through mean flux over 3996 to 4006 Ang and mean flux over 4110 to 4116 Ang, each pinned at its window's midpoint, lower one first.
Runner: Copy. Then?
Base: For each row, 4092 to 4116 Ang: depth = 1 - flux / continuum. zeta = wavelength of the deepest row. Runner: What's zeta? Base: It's 4103.0 Ang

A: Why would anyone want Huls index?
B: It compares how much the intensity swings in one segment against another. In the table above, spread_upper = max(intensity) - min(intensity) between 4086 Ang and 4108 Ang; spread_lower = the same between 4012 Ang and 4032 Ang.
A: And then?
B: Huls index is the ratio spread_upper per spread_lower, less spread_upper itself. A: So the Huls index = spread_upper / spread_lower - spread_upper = 4.7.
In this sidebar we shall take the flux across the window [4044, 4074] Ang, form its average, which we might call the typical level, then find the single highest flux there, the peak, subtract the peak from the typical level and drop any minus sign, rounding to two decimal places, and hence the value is 0.19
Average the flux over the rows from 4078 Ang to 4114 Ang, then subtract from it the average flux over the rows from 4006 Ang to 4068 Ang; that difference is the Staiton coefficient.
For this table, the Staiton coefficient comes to -0.9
